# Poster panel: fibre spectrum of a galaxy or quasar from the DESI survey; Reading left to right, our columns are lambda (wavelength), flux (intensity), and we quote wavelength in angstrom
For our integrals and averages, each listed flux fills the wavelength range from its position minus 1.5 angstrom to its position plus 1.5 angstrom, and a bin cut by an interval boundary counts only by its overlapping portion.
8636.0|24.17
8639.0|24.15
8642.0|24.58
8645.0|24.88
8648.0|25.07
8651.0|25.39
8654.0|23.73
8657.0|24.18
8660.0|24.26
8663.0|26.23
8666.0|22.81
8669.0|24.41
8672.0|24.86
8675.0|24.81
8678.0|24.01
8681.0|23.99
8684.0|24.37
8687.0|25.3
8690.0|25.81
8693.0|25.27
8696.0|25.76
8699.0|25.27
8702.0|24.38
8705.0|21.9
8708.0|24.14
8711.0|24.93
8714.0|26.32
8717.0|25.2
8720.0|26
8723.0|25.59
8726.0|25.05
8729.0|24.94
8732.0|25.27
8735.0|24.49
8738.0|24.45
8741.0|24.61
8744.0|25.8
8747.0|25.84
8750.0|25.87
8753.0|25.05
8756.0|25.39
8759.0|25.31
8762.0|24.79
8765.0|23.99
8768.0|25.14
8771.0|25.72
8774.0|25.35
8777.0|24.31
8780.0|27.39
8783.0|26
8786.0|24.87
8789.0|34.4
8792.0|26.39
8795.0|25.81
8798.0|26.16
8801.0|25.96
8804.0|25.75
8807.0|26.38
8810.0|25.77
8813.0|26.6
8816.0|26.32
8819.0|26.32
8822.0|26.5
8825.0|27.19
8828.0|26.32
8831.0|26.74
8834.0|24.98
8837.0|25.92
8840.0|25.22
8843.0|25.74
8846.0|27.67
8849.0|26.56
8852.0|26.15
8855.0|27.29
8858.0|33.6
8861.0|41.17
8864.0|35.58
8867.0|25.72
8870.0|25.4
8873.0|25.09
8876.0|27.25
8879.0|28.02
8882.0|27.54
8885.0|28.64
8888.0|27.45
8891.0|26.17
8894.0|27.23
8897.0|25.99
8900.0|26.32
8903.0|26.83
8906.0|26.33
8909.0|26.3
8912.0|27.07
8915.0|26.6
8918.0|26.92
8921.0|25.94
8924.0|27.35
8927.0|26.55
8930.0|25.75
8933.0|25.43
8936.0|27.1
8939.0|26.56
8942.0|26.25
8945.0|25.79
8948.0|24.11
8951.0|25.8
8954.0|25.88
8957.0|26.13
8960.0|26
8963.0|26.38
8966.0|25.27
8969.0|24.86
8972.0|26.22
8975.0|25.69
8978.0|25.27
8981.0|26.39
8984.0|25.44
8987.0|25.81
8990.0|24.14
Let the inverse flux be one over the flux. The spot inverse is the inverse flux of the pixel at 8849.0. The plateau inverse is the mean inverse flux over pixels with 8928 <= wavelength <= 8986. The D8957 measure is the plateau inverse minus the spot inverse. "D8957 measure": 0.0011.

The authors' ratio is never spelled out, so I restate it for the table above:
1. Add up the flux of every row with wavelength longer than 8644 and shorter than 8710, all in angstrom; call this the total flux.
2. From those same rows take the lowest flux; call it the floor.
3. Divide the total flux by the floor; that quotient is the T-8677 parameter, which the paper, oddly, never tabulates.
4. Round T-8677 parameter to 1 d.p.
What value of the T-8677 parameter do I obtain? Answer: 24.7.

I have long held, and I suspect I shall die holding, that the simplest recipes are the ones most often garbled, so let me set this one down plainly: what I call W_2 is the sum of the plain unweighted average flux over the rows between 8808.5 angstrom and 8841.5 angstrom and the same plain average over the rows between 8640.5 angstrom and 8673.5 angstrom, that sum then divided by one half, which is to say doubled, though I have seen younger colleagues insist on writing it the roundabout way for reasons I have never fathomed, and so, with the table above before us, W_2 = 102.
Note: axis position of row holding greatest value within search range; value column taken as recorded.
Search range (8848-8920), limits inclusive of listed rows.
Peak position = 8861.0 angstrom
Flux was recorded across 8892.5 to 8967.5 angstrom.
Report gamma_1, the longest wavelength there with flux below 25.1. 8948.0 angstrom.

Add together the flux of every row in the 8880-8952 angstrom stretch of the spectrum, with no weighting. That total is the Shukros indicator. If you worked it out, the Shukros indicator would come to 636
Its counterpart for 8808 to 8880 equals 663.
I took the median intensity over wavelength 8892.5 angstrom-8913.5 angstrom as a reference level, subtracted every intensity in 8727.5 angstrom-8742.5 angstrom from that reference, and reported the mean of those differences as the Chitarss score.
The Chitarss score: 1.6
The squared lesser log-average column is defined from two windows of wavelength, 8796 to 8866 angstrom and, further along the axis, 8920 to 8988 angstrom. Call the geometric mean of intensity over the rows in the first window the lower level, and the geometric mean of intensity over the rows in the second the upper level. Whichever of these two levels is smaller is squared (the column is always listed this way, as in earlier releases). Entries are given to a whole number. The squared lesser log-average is 671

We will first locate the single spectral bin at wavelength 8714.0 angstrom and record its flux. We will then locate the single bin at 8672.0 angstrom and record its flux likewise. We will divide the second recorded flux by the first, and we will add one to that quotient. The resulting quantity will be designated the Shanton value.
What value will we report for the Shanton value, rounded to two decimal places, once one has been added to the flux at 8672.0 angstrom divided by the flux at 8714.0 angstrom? 1.94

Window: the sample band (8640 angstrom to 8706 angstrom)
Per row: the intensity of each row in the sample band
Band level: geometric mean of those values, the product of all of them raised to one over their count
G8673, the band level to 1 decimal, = 24.6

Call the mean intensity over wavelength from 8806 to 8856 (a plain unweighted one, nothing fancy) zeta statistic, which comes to 26.3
